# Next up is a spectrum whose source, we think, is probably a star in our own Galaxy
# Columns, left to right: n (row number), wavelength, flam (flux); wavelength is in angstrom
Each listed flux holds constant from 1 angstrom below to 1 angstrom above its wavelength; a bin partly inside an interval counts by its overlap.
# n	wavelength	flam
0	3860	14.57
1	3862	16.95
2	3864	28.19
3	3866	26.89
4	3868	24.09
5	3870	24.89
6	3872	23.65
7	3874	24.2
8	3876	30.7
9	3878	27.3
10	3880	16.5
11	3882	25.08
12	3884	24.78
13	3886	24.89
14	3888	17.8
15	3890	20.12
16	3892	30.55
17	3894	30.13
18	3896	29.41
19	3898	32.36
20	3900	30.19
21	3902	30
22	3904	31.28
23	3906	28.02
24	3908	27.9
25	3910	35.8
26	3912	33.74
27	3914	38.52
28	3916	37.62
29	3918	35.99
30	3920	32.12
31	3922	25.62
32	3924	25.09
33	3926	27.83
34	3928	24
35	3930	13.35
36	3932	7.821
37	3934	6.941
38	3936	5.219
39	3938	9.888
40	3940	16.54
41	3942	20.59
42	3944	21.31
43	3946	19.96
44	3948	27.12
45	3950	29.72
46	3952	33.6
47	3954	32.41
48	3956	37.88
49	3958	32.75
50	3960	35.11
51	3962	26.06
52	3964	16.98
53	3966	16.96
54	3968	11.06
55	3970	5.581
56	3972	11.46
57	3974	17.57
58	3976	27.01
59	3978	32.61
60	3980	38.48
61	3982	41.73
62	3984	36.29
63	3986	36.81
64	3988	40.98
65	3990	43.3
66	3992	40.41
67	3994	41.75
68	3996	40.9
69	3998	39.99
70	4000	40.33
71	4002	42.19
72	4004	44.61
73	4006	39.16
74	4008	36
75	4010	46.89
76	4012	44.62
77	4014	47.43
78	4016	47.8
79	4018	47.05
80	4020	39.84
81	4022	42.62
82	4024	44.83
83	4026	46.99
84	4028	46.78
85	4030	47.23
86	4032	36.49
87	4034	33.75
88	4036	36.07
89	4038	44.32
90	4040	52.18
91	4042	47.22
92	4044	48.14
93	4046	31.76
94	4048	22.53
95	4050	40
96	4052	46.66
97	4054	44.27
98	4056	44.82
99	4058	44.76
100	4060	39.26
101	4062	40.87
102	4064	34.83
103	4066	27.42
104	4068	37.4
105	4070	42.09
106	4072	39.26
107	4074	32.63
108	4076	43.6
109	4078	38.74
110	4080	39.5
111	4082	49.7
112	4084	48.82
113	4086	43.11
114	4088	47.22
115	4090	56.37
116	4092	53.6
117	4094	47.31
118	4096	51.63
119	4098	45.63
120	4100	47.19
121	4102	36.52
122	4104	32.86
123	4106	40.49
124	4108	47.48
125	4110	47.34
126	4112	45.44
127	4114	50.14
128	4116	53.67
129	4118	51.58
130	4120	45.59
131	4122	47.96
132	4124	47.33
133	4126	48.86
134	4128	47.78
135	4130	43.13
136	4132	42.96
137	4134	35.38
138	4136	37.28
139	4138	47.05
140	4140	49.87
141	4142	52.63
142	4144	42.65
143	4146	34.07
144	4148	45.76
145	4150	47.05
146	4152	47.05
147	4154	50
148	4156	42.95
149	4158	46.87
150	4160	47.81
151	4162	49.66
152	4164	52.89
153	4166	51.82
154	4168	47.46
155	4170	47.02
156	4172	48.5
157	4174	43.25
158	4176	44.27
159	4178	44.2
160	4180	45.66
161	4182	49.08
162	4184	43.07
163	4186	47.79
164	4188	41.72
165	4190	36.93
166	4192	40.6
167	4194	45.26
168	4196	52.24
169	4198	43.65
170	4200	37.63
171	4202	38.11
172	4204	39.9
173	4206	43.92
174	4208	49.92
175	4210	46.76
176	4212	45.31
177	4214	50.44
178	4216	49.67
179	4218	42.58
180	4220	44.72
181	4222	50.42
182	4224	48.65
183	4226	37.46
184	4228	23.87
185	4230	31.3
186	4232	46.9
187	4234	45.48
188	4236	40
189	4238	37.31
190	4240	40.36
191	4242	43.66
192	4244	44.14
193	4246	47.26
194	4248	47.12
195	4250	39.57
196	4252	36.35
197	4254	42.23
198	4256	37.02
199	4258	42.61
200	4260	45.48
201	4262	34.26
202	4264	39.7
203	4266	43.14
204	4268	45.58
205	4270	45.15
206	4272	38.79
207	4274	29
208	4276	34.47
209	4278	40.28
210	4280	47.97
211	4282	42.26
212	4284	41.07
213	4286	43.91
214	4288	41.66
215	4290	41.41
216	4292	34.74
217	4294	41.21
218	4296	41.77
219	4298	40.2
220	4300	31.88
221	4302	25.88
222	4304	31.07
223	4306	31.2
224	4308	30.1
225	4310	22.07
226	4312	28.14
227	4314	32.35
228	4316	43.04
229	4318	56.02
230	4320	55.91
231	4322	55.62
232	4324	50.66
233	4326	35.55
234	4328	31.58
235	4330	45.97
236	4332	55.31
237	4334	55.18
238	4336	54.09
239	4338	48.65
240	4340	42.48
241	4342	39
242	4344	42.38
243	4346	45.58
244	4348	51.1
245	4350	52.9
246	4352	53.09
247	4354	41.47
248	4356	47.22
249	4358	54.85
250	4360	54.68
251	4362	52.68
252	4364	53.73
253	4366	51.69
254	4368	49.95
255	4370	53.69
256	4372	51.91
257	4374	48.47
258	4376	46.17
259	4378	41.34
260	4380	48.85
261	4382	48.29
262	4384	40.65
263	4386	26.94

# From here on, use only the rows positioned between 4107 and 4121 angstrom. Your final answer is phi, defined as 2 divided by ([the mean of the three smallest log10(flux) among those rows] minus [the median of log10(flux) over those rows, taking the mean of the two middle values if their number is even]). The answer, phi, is -158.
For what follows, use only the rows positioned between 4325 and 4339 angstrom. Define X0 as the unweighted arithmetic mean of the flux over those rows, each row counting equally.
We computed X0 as 46.6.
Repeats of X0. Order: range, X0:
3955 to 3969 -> 25.3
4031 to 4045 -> 42.6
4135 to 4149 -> 44.2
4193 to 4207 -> 43.0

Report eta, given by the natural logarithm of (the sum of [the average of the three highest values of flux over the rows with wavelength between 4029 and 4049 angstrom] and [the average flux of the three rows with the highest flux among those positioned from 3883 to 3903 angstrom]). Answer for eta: 4.38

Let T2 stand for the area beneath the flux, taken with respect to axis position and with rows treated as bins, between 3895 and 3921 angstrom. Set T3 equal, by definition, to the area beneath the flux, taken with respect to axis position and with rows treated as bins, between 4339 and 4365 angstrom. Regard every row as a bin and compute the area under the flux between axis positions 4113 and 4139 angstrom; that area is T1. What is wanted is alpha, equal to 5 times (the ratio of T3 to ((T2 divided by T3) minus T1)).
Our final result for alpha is -5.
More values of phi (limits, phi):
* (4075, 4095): -29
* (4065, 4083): -23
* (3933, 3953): -4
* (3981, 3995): -57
